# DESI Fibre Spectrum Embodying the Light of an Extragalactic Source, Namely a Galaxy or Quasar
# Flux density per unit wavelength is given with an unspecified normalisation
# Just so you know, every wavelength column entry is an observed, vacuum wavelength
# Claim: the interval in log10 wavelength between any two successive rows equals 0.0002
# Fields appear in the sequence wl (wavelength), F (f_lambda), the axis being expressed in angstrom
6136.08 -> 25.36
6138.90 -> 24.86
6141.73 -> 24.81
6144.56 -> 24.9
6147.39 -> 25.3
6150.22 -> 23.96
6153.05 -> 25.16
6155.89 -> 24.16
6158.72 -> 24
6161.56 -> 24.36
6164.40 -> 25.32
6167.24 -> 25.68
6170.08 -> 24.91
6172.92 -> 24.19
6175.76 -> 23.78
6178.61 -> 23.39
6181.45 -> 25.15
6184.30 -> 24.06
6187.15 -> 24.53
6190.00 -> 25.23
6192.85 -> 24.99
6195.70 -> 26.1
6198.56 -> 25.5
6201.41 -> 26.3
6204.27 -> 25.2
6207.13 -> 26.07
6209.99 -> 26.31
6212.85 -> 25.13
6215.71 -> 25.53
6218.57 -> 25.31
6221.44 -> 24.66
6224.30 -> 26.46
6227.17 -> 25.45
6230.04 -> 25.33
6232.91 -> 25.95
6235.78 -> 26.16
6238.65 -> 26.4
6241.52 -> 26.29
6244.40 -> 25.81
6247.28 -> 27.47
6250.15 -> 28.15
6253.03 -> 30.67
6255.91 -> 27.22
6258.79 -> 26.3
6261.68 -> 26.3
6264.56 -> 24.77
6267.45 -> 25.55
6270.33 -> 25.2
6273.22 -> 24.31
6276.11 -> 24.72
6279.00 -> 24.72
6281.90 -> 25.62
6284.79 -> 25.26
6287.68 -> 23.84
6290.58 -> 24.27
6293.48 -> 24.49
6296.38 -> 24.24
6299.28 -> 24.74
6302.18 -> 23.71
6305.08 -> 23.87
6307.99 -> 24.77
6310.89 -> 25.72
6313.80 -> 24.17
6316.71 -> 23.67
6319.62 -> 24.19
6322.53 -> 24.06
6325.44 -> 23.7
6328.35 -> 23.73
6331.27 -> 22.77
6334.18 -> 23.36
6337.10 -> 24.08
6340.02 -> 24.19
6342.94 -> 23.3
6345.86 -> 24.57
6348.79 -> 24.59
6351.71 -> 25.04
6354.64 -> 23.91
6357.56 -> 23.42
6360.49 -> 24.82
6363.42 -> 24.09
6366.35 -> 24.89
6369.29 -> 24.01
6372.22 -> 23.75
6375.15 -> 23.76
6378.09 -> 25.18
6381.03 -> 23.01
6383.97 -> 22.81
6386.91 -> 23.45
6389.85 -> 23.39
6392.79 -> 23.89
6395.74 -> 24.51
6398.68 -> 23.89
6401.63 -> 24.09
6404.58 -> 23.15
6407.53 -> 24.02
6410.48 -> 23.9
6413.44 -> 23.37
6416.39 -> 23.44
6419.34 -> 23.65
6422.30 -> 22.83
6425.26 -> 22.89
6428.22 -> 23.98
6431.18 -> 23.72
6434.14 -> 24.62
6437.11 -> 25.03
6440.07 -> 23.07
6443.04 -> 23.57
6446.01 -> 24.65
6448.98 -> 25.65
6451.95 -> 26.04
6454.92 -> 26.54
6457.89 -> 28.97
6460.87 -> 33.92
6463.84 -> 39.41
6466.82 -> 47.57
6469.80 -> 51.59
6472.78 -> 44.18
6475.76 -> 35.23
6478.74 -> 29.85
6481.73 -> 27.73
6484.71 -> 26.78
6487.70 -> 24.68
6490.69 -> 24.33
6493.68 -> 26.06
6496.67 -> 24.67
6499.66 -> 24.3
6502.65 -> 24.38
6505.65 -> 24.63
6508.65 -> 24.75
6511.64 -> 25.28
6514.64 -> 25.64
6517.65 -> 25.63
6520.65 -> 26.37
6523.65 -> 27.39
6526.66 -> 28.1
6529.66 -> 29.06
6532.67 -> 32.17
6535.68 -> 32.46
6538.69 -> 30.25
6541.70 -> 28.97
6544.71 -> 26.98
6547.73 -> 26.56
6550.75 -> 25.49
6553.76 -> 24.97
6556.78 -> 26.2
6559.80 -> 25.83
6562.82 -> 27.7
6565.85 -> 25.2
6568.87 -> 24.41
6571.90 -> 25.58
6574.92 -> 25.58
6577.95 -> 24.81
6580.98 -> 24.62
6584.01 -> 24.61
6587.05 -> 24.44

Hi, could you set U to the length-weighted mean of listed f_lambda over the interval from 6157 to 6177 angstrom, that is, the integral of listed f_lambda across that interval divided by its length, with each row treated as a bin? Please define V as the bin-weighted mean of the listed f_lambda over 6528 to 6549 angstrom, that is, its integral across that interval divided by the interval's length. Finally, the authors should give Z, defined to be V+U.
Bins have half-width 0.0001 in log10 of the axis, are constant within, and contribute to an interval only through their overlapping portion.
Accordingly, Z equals 54.1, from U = 24.6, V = 29.5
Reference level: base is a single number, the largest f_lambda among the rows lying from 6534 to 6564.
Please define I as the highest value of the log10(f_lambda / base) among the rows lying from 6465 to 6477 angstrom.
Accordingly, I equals 0.201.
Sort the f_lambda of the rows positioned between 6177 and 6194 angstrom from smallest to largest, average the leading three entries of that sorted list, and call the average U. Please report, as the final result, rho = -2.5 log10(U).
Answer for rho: -3.45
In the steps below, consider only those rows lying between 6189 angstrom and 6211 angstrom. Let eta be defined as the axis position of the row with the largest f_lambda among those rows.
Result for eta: 6209.99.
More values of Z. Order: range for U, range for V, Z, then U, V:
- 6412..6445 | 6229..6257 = 50.6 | 23.7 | 27.0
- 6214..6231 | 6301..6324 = 49.7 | 25.5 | 24.3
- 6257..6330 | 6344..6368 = 49.0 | 24.6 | 24.4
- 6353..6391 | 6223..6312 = 49.5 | 23.9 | 25.6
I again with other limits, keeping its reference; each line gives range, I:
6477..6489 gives -0.036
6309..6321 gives -0.101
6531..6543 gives 0.000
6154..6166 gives -0.108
